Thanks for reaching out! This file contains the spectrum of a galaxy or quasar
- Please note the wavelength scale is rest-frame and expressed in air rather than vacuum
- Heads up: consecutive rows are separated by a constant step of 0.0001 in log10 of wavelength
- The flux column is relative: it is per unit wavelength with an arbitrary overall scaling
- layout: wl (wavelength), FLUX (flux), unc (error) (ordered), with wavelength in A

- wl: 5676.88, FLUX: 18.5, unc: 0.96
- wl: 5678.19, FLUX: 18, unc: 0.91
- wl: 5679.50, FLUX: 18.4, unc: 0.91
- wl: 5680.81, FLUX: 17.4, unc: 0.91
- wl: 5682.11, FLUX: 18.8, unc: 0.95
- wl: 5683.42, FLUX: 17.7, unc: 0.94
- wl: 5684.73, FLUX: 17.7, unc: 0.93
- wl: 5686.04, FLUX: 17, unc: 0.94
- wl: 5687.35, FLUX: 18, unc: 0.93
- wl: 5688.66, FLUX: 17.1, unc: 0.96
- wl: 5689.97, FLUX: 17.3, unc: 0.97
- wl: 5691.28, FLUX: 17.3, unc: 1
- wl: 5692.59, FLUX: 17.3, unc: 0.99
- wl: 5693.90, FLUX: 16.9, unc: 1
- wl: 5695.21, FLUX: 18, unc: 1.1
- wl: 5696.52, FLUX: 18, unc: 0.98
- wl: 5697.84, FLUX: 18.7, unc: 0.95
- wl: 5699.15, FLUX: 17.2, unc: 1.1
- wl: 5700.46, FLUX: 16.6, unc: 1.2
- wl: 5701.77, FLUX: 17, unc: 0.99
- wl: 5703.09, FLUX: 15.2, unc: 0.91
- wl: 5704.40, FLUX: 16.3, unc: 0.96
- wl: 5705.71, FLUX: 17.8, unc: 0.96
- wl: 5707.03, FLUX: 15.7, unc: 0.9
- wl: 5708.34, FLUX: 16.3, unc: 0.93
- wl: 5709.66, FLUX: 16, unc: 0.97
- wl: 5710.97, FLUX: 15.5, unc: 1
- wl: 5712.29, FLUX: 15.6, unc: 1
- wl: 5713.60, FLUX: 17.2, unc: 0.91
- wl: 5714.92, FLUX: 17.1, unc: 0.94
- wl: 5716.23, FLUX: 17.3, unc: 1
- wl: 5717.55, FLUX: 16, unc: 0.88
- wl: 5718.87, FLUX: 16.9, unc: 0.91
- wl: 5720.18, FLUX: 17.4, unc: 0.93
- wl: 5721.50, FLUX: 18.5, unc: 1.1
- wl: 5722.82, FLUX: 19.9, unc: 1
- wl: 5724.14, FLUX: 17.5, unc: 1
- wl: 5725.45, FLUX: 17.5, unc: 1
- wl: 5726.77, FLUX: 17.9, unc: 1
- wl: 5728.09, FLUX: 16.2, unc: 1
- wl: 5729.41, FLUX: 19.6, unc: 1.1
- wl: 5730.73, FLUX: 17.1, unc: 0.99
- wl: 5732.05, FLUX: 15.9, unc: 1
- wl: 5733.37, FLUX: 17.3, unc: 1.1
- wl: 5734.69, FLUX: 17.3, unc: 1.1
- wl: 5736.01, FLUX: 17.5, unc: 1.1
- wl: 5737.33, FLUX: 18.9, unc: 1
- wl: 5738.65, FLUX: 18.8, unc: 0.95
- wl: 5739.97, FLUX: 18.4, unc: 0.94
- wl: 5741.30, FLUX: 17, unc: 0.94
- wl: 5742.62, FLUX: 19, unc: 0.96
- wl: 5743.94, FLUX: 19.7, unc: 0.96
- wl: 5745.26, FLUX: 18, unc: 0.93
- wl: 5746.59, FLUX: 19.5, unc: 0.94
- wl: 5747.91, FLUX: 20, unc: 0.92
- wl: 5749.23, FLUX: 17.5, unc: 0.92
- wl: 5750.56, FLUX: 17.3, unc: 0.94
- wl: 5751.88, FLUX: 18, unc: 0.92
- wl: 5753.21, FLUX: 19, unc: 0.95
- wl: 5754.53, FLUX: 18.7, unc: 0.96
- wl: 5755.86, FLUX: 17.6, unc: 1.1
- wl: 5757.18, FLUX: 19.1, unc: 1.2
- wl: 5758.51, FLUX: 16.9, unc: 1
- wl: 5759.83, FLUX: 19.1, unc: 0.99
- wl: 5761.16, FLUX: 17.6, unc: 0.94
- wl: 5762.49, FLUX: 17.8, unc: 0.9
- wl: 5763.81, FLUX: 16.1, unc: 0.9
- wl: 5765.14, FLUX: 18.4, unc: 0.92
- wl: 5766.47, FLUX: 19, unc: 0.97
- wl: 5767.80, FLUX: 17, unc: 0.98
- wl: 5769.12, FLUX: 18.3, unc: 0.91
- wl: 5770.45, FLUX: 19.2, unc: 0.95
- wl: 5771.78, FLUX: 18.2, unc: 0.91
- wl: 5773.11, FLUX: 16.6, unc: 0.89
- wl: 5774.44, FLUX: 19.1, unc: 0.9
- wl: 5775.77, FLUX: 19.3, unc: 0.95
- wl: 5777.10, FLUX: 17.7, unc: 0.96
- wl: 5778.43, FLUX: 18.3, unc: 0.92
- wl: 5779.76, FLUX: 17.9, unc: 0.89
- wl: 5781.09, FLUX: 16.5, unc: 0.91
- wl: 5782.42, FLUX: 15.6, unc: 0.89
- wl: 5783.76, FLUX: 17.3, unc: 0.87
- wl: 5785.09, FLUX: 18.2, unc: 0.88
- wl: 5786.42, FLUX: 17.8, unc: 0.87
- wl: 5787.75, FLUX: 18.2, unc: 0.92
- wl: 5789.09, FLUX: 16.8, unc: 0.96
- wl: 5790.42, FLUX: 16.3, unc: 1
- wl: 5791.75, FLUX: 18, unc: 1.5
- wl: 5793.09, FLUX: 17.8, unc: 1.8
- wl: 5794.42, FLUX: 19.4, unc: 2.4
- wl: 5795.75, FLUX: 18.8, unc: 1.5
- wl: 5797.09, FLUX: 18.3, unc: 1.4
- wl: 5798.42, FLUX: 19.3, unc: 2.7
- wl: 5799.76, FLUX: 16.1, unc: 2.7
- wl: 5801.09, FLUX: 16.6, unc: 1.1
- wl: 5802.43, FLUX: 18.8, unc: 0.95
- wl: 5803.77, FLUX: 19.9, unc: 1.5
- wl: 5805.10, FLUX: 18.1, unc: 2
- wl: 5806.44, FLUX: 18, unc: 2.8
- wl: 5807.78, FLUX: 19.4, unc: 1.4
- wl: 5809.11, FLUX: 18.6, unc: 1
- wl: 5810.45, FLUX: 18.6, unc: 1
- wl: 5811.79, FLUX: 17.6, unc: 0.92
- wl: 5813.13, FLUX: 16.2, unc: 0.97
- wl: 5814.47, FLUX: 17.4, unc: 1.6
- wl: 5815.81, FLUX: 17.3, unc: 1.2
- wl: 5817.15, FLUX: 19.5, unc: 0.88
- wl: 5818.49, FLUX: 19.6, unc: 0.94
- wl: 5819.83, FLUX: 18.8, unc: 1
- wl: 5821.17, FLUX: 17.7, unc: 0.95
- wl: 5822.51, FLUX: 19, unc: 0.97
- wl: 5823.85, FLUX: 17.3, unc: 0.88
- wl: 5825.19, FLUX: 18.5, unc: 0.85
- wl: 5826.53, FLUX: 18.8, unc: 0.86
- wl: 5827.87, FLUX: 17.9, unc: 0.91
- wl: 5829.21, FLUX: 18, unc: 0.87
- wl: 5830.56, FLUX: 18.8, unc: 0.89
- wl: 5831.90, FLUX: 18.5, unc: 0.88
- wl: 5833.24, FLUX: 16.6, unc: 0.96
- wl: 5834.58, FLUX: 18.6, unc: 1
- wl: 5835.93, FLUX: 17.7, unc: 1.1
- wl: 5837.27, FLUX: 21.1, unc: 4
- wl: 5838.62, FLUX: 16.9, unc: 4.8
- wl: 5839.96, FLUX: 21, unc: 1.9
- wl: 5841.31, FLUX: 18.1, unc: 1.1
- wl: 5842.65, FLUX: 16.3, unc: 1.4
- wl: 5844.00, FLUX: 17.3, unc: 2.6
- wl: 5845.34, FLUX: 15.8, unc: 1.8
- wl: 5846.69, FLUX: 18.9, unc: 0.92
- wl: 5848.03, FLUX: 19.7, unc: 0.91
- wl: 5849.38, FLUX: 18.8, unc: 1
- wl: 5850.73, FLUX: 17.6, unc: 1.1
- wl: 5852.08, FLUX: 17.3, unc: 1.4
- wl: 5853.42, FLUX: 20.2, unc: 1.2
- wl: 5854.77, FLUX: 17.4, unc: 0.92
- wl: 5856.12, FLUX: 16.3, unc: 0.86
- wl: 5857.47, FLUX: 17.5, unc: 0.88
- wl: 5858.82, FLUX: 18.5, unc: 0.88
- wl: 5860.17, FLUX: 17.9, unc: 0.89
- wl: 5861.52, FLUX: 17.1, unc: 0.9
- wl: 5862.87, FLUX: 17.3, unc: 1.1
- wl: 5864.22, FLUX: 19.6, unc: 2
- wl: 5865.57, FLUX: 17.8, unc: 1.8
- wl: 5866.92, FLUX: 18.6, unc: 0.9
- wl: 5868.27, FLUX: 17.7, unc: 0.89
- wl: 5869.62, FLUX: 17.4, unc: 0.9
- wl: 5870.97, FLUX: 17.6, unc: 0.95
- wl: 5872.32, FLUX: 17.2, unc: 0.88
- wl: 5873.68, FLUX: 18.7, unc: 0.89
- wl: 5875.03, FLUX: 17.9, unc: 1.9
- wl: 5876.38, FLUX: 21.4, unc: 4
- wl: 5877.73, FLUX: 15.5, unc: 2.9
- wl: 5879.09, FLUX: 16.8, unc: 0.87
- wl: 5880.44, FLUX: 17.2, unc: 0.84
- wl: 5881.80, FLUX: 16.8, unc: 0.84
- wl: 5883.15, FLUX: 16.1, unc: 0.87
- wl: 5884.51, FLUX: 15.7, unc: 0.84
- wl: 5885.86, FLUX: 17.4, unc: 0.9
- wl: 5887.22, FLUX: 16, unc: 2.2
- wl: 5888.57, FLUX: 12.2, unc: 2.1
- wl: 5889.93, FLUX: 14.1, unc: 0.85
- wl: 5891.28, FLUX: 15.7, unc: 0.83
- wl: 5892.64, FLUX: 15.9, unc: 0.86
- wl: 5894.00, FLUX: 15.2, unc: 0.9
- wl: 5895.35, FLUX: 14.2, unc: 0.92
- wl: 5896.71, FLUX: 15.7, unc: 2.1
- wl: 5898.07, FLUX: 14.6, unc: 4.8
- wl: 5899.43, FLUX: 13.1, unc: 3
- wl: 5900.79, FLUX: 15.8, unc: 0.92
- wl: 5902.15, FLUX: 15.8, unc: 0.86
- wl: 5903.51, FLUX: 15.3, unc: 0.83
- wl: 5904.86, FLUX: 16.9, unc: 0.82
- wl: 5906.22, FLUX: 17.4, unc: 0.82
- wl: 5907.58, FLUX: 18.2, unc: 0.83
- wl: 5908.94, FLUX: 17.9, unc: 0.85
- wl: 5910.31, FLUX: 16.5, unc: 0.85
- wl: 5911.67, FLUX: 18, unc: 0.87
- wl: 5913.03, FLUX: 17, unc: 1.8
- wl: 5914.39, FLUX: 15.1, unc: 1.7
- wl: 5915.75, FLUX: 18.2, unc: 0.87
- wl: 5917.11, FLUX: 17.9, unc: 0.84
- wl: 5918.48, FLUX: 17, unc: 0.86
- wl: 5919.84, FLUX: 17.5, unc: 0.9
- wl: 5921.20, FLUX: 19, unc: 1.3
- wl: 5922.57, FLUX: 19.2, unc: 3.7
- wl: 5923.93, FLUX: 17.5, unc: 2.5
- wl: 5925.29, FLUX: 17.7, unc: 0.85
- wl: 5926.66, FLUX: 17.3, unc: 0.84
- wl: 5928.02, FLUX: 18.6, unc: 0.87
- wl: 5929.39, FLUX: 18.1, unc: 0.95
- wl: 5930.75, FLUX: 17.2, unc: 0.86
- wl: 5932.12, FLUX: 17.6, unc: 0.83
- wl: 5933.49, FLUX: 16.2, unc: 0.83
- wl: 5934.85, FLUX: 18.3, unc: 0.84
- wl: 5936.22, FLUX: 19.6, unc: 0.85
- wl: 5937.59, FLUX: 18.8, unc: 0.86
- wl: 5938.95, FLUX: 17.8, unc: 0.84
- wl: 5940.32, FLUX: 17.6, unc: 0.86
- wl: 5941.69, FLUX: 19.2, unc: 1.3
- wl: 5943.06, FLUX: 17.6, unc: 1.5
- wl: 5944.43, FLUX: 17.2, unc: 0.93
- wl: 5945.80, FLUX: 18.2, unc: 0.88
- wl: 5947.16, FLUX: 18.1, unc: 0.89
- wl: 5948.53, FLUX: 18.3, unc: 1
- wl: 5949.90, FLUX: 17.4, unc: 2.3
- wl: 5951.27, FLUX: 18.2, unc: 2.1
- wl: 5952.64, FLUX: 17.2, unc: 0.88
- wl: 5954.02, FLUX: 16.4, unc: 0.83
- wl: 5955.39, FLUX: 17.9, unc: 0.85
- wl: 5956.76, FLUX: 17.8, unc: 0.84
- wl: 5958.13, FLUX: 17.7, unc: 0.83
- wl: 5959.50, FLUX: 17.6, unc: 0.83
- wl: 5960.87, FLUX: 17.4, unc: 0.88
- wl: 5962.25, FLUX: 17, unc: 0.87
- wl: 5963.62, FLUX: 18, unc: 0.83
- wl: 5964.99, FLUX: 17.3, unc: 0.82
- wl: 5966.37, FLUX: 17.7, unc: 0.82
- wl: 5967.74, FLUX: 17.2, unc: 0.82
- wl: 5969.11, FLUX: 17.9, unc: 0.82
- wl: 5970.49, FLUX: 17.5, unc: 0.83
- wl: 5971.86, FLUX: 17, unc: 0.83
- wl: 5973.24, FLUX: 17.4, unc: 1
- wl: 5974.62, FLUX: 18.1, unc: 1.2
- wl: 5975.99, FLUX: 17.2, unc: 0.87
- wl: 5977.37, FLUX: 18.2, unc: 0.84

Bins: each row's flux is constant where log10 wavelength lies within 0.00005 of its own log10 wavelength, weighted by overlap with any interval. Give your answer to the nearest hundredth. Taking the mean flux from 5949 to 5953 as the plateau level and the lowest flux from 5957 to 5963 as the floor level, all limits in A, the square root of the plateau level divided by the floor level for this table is 1.02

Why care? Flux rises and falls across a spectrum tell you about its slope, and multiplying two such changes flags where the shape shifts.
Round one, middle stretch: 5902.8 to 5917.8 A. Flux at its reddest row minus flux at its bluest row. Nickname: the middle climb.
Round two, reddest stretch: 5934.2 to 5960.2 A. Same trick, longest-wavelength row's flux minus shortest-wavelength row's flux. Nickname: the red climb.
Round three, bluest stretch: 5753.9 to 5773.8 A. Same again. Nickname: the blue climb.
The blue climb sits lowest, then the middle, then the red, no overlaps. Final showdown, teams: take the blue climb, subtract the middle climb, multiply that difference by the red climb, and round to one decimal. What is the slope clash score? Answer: 3.3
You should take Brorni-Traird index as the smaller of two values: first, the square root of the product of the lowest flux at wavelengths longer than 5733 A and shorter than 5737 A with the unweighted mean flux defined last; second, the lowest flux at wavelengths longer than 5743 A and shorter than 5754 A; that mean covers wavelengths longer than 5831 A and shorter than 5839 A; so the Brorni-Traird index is 17.3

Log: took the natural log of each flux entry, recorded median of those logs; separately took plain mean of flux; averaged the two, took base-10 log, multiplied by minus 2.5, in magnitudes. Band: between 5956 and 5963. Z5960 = -2.52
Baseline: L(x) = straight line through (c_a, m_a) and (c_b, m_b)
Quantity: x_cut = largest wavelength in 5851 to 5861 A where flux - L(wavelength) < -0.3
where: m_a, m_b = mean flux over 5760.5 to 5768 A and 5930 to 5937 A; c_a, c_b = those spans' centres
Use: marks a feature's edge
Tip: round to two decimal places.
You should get 5856.12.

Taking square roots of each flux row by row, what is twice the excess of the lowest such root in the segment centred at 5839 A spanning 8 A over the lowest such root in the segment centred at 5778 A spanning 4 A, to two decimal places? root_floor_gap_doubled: -0.34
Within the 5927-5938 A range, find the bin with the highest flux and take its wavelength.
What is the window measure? 5936.22 A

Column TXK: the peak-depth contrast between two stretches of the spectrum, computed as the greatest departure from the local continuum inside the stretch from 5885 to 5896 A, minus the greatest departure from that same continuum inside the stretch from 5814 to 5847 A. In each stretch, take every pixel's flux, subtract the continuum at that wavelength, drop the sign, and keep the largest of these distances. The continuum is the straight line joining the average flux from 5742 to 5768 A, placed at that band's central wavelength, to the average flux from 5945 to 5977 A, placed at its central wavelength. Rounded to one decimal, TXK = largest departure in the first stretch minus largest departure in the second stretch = 2.5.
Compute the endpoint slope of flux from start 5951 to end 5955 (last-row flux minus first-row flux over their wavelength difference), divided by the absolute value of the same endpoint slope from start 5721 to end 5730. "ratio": -4.7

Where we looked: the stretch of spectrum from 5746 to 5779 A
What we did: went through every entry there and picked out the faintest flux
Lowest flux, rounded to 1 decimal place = 16.1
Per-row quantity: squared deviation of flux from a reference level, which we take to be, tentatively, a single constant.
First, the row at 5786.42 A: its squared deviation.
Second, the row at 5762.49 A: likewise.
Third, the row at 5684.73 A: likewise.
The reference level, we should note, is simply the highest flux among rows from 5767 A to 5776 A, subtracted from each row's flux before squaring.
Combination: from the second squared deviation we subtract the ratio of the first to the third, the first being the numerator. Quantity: 1.4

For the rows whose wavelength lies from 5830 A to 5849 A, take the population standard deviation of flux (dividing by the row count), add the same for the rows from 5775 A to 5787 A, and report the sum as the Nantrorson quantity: 2.6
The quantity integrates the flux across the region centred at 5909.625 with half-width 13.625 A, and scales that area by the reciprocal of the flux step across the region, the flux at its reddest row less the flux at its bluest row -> 131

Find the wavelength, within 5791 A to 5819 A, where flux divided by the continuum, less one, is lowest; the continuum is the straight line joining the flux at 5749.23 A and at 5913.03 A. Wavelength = 5799.76 A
